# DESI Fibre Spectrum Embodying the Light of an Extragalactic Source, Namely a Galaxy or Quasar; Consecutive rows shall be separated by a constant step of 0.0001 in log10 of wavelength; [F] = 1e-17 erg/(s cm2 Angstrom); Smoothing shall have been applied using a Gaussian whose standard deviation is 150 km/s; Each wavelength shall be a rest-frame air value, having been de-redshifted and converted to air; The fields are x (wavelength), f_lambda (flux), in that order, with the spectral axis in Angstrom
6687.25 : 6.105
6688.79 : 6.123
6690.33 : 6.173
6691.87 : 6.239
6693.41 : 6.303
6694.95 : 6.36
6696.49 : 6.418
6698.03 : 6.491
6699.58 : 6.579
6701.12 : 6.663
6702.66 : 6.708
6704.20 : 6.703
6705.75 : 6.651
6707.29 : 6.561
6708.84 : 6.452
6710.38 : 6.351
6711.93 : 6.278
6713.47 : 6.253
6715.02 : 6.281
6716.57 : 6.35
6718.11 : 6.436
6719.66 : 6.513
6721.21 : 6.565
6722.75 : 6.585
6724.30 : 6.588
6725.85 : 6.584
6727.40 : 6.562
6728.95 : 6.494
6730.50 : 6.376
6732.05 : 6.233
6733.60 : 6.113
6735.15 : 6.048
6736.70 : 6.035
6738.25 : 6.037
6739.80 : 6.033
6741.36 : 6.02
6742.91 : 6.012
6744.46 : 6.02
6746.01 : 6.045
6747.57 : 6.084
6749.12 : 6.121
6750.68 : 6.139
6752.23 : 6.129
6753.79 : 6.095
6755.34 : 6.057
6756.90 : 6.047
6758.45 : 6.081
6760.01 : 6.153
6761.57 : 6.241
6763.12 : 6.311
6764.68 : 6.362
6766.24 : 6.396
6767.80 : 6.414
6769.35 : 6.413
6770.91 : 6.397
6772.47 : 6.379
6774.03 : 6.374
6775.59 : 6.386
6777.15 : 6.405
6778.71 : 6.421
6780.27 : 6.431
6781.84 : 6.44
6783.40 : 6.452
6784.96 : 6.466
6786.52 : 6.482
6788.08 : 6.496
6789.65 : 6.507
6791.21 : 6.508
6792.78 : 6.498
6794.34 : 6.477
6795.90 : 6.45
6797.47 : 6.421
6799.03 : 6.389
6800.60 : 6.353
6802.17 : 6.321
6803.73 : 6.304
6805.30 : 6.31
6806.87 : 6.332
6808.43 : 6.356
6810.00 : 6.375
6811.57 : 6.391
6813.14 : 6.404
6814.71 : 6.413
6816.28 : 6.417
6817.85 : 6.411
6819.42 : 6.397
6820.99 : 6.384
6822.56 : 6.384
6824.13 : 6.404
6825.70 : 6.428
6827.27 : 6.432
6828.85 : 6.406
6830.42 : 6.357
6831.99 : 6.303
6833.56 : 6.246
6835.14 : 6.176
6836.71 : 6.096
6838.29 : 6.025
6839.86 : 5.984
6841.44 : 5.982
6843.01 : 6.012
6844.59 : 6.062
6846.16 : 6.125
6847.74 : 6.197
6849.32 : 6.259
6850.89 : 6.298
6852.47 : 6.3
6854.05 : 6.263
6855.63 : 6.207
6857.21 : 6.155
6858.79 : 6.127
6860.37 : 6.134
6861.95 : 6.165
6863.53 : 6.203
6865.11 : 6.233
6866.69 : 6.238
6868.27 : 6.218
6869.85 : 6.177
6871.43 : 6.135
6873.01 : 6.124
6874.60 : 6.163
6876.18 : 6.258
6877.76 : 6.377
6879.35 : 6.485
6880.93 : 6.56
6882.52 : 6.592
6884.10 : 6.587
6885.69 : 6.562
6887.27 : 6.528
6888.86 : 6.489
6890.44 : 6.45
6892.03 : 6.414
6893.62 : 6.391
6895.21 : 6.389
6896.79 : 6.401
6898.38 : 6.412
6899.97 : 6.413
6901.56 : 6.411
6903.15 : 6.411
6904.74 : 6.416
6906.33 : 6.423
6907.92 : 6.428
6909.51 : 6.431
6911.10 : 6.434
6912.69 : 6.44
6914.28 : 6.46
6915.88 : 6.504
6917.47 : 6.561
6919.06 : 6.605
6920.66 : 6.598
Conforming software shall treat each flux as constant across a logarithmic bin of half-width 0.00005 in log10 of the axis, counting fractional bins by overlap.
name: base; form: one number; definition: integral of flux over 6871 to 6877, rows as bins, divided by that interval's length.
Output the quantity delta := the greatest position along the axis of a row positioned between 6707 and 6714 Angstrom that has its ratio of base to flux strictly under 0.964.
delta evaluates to 6708.84 Angstrom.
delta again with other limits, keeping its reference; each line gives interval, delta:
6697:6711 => 6708.84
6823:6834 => 6828.85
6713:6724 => 6722.75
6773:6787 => 6786.52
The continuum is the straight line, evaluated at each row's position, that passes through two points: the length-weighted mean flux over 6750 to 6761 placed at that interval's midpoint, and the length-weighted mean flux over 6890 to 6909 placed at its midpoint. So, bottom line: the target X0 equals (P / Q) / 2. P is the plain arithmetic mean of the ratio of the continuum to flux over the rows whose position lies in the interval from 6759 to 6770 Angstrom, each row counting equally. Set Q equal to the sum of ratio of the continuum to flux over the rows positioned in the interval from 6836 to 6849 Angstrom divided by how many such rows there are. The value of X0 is 0.47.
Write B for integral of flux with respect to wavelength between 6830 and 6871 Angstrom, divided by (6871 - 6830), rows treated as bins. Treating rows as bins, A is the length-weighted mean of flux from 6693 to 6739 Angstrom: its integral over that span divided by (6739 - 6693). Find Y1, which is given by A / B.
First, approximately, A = 6.42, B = 6.17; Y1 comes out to 1.04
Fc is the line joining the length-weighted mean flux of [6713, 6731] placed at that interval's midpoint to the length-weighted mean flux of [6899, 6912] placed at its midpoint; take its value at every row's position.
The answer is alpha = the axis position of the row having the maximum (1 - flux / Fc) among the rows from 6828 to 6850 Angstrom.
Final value 6841.44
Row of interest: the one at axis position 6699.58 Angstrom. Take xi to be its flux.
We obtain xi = 6.579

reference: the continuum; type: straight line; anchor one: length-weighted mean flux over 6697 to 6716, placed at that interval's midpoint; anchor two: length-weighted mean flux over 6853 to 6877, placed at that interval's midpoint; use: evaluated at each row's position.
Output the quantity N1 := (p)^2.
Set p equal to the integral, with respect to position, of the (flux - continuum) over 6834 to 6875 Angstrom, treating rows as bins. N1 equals 5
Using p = -2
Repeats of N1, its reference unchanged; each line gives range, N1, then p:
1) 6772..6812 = 11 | 3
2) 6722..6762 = 89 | -9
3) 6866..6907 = 96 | 10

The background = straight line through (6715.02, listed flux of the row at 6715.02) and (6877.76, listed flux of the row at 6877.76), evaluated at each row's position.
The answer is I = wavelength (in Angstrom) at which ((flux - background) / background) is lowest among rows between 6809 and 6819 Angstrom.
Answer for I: 6810.00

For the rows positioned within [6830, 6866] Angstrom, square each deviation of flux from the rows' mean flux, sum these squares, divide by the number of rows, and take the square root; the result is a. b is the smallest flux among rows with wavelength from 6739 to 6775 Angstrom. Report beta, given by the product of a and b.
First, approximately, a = 0.105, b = 6.012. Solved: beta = 0.63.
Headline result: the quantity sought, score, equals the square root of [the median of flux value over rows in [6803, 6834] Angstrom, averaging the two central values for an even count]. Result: 2.53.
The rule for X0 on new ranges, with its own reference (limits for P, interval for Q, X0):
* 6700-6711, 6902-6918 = 0.46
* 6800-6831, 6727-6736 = 0.51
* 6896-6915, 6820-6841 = 0.50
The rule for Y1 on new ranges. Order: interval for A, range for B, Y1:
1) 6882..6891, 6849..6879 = 1.05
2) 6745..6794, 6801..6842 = 1.00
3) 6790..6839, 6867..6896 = 1.00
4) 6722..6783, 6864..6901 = 0.98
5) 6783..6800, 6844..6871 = 1.04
